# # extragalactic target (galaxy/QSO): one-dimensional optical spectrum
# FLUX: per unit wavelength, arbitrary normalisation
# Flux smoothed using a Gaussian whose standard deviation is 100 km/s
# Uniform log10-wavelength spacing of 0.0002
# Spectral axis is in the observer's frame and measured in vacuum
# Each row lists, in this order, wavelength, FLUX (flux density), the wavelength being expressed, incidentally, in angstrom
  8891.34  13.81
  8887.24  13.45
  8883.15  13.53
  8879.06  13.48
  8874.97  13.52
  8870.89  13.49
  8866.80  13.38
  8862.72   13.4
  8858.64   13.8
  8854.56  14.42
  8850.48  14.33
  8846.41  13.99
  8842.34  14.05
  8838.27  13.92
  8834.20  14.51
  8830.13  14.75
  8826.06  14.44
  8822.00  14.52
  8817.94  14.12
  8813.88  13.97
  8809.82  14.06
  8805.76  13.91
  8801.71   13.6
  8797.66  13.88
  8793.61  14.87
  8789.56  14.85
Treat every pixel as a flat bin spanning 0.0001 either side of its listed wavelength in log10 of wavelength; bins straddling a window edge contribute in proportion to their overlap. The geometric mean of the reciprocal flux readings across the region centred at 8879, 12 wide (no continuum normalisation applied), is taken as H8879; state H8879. 0.0740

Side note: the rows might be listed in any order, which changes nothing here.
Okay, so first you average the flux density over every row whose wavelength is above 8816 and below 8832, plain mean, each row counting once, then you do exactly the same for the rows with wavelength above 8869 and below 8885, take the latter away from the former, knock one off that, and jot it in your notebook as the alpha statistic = -0.05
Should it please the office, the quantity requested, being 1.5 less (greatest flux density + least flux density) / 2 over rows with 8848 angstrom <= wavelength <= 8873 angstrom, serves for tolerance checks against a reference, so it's -12.4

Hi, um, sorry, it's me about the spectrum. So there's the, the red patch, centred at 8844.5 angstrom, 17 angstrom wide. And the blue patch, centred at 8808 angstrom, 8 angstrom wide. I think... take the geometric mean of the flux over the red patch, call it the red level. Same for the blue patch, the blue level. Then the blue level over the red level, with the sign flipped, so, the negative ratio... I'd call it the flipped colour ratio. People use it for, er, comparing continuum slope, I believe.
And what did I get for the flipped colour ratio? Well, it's -0.99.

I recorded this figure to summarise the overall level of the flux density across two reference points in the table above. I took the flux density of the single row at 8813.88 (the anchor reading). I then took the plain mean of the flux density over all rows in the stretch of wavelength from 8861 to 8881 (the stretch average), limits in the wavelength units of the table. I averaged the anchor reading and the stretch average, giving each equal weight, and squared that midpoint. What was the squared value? 188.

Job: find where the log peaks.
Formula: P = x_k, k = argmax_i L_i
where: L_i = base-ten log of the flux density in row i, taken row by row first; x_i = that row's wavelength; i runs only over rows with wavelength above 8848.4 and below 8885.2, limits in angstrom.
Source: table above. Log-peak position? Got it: 8854.56 angstrom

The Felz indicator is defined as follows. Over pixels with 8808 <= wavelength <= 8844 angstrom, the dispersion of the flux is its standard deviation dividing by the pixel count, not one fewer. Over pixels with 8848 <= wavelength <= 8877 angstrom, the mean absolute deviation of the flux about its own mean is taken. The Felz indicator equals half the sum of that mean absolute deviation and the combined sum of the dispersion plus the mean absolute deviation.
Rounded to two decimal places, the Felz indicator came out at 0.50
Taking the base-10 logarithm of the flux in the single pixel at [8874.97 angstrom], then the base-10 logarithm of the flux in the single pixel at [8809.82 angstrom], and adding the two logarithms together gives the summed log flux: 2.28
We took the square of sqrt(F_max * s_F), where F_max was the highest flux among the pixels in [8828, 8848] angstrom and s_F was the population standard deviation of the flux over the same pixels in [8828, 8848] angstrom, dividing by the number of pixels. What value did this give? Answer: 4.8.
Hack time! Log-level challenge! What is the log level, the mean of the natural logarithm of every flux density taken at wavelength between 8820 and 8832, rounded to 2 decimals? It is 2.68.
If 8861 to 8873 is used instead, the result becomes 2.60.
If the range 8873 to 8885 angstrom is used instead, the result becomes 2.60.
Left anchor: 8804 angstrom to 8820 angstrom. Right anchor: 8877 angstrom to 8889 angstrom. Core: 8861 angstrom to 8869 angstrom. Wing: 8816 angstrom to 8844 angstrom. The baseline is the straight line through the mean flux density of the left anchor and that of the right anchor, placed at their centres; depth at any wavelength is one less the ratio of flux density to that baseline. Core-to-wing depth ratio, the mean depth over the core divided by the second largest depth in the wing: -1.6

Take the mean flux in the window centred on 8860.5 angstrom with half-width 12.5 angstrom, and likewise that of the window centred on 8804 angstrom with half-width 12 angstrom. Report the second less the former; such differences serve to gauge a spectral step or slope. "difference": 0.2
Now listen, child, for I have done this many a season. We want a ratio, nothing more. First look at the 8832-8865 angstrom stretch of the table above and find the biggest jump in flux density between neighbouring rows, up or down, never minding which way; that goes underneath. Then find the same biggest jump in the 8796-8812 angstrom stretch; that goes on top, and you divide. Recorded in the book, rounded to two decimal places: 0.50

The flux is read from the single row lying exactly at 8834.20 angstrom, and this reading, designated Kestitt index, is 14.51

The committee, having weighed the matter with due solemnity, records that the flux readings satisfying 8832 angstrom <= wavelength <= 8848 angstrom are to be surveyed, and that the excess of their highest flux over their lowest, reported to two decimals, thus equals 0.59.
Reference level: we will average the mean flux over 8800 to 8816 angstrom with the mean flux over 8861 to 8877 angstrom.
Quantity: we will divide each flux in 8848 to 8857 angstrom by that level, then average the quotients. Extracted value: 1.05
